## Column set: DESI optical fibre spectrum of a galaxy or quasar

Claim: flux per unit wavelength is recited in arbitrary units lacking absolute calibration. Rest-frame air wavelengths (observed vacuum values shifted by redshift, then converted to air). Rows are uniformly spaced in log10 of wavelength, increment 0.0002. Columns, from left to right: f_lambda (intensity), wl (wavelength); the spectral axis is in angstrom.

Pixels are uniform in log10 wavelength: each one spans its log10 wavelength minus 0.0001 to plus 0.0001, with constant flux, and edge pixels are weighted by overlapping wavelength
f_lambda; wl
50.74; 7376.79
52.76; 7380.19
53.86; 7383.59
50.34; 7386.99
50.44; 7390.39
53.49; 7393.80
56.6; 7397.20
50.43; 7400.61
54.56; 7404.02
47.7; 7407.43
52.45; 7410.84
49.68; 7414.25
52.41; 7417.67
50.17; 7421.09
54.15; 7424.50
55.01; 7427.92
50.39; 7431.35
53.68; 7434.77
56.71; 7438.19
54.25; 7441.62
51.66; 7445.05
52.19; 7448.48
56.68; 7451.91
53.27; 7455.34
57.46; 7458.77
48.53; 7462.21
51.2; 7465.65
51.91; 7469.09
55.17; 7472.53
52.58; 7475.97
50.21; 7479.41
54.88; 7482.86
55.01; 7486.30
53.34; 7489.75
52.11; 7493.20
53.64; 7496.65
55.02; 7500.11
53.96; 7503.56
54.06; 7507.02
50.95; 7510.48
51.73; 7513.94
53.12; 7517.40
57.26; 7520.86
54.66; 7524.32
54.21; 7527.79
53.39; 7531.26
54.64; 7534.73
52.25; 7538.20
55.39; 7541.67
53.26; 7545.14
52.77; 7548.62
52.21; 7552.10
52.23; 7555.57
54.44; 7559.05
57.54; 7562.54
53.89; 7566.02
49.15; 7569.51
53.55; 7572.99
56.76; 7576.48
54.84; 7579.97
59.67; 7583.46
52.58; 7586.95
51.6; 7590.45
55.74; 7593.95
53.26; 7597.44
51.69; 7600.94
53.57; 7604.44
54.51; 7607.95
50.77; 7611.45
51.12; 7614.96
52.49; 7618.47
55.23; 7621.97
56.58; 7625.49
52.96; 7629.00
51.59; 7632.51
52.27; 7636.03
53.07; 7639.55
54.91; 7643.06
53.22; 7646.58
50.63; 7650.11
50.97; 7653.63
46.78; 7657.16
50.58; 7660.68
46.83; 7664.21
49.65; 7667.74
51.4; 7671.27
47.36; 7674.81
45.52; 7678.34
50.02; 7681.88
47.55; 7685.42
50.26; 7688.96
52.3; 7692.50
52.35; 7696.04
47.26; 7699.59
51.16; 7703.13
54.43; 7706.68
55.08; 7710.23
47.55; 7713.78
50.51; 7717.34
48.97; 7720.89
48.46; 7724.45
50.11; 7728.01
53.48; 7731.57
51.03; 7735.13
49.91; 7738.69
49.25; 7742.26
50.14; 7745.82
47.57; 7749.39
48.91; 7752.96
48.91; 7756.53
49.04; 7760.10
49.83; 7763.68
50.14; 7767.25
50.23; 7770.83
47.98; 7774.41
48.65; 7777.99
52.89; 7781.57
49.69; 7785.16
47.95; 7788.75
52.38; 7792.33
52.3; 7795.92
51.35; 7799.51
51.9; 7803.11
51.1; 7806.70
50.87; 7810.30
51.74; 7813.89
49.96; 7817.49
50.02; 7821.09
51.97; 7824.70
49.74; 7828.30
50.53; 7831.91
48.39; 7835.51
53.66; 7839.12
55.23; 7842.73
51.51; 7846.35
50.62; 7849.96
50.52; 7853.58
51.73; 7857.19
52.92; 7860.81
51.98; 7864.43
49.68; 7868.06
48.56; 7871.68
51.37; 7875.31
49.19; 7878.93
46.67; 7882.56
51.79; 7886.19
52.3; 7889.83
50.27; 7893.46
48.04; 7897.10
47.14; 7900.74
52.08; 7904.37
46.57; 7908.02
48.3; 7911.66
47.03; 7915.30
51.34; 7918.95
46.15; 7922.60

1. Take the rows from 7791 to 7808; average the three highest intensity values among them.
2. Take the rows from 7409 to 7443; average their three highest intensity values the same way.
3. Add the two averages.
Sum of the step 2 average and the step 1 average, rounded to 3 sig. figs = 108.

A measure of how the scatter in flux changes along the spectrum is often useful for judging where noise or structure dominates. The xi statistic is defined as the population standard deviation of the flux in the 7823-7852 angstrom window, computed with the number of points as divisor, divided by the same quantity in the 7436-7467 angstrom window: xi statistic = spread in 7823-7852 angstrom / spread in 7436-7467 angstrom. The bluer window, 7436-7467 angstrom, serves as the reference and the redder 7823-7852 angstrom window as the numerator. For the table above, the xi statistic 0.72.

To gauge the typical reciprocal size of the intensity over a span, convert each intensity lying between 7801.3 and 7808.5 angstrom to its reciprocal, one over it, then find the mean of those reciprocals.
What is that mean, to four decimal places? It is 0.0194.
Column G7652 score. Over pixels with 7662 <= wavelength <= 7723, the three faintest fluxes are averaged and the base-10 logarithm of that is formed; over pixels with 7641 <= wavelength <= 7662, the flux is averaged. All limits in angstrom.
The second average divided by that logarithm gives 30.7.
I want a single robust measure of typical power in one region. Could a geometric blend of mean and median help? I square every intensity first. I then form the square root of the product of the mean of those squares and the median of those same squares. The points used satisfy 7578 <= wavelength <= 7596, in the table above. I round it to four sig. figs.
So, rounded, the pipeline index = 3014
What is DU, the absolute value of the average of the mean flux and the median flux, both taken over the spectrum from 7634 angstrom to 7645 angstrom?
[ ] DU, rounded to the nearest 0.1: 53.2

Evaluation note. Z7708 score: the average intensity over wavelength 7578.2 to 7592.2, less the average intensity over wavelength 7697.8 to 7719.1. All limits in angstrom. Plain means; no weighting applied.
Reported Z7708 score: 3.7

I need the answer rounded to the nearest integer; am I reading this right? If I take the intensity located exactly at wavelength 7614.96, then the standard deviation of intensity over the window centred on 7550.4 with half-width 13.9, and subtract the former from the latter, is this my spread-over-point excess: -49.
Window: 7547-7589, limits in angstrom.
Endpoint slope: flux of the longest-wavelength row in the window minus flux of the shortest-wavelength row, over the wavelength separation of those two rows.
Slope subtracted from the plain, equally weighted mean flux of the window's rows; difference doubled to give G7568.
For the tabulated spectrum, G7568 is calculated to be 108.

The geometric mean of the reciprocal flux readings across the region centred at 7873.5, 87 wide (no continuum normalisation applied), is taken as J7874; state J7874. 0.0199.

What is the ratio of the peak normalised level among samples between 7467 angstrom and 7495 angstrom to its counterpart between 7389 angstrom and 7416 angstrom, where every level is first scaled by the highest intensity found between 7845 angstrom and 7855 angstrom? 0.97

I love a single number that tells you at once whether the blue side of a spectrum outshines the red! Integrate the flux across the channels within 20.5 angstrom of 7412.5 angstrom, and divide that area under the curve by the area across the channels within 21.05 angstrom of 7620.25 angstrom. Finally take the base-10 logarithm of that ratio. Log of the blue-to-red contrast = -0.018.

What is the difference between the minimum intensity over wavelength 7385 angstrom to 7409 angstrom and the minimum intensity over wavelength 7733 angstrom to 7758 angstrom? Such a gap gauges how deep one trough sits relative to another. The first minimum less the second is 0.13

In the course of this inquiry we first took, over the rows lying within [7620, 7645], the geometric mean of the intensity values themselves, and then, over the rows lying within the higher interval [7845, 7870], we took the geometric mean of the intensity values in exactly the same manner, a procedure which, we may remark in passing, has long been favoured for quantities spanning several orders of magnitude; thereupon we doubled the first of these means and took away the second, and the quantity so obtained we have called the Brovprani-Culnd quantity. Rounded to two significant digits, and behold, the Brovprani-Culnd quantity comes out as 56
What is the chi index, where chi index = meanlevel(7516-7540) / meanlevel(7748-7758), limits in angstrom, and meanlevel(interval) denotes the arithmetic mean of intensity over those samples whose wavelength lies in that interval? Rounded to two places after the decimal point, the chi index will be 1.12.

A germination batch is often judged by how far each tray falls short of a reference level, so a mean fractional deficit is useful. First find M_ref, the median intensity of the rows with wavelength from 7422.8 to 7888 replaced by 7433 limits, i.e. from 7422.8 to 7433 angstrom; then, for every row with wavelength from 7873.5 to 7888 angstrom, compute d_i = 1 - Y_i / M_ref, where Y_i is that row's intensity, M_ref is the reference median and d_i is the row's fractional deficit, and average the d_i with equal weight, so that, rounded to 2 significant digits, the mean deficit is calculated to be 0.081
